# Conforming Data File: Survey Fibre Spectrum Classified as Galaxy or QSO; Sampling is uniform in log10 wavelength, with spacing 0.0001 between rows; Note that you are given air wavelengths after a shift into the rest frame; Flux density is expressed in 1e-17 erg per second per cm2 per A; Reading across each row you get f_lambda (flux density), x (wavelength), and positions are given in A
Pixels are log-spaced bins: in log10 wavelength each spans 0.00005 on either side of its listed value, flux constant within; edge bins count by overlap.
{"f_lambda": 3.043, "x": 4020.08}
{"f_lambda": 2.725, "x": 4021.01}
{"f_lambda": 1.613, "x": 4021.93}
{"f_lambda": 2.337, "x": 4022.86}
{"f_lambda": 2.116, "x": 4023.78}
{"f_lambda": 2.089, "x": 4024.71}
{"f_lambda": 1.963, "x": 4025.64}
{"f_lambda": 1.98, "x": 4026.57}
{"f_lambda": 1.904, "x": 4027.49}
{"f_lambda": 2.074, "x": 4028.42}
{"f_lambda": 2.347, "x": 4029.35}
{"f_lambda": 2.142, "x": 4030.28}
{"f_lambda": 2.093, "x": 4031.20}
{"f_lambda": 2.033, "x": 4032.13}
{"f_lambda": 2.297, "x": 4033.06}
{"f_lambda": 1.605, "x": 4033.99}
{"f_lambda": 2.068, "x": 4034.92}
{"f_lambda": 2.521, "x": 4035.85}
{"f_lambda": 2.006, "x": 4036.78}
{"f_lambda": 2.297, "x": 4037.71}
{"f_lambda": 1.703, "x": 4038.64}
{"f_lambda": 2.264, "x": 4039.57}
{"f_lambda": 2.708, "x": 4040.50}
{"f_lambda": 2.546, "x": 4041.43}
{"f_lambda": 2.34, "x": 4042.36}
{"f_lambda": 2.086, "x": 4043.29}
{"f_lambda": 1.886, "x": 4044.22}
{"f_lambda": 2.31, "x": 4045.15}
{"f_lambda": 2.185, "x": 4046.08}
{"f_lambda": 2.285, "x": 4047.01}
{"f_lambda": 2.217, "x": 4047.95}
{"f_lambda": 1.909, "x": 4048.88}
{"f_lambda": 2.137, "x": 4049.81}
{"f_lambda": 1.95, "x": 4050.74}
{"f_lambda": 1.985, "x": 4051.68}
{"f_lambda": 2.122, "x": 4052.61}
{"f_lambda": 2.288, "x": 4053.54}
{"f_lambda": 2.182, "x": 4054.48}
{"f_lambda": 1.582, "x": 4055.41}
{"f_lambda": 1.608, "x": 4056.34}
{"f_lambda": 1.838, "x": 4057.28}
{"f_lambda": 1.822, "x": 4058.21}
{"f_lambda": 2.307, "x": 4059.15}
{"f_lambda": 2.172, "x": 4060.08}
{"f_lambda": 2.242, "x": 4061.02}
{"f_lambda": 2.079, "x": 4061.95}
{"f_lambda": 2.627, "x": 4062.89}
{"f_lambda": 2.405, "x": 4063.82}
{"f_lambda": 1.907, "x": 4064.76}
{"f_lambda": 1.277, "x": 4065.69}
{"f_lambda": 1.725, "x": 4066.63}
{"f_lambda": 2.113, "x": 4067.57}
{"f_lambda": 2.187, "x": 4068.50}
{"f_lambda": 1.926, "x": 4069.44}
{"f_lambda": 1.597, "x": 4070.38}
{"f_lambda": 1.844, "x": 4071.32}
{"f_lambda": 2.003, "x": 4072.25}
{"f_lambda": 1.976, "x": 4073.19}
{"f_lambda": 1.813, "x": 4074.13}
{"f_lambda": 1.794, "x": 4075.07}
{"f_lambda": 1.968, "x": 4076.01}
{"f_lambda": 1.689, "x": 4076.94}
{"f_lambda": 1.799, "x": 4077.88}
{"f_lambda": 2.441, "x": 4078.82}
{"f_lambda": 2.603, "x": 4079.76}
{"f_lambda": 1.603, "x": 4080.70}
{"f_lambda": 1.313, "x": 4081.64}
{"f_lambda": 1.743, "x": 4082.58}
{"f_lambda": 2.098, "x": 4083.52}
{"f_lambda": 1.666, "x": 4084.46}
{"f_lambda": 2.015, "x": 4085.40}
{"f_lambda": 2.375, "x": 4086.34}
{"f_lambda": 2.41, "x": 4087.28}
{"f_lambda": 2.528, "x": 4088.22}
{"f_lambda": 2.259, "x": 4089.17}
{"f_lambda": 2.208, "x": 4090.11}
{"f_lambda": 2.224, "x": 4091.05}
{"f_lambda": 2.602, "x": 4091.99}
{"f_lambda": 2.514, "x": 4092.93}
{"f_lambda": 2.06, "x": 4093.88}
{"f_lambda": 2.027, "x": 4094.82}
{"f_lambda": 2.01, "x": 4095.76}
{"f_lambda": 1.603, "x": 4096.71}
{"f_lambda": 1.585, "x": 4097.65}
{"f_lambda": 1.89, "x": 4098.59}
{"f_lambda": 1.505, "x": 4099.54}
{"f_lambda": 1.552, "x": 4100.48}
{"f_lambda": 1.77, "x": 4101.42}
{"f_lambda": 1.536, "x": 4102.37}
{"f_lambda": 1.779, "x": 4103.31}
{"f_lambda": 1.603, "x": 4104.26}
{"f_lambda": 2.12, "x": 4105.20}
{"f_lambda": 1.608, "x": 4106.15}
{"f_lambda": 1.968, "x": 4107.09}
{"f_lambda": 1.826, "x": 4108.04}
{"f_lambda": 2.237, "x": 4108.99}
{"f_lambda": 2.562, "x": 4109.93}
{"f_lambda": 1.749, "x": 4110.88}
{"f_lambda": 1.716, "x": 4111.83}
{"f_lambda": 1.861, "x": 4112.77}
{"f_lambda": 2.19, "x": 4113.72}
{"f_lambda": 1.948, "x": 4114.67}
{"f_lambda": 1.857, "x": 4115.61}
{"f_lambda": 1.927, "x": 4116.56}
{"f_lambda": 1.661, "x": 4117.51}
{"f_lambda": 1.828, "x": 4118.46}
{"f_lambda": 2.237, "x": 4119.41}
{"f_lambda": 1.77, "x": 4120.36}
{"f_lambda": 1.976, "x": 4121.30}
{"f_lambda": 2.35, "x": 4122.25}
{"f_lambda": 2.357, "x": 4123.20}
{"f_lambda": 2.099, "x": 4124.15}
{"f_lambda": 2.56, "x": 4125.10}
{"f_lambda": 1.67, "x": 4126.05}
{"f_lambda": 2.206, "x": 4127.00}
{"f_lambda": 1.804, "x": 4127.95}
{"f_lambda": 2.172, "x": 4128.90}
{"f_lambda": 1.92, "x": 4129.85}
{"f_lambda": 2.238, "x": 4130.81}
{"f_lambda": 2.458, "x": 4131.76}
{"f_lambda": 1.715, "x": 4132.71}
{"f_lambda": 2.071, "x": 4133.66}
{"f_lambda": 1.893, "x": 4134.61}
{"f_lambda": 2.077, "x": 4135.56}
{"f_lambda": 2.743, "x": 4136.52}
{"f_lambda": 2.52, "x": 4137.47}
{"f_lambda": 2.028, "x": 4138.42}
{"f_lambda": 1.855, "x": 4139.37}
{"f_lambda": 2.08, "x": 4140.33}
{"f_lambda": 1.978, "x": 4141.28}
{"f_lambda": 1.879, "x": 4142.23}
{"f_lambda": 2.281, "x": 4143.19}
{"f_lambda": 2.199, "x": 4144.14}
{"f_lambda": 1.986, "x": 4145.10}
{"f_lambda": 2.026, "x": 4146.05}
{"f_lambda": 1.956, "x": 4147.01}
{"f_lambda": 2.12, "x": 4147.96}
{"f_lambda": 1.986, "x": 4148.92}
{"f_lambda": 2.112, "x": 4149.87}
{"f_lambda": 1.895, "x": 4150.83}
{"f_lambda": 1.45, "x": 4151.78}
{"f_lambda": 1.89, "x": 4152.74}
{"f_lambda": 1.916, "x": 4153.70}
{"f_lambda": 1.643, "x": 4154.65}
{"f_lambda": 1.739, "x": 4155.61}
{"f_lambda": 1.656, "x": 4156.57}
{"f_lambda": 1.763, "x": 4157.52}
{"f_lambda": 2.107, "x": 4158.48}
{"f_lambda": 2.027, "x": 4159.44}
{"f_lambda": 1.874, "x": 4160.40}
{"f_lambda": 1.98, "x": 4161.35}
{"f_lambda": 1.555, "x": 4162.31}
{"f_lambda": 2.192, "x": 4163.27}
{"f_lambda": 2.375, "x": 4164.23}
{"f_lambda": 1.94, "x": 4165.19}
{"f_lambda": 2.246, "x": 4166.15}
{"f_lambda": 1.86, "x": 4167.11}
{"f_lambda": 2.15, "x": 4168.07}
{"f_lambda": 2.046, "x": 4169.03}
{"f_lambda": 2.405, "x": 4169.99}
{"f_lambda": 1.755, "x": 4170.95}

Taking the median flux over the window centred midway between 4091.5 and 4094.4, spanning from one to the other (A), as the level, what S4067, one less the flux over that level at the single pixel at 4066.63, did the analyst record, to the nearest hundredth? 0.31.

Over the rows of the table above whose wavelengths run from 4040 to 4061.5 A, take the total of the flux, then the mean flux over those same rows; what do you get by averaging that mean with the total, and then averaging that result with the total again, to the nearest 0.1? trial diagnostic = 37.1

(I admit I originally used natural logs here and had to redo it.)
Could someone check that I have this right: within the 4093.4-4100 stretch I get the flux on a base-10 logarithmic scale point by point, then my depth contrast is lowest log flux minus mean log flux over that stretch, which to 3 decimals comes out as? -0.077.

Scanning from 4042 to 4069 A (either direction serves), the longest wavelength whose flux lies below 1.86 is 4066.63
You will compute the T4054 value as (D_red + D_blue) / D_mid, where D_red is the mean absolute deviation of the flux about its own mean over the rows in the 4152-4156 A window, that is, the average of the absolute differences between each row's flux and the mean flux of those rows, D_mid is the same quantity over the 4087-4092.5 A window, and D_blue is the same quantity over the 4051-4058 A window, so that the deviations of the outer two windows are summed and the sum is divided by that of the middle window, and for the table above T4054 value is 2.4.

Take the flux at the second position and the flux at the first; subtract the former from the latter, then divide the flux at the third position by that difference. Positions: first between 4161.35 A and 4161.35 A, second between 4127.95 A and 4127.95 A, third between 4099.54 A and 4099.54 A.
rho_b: 9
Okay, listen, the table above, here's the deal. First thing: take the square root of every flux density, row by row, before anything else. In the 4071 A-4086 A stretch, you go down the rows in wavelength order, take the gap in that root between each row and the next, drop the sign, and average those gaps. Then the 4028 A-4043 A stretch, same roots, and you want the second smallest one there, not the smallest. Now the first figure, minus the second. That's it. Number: -1.19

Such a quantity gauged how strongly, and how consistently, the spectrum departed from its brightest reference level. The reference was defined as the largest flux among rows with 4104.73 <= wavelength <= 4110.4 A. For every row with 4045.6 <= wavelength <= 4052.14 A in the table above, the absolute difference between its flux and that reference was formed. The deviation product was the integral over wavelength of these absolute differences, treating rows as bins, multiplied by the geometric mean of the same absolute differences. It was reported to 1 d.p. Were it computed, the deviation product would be 1.4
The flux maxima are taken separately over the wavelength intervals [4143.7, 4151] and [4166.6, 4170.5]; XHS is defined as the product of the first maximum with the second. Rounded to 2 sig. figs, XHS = 5.3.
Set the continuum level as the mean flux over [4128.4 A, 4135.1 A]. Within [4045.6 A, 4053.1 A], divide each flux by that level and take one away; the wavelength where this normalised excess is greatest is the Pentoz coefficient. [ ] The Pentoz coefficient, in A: 4047.01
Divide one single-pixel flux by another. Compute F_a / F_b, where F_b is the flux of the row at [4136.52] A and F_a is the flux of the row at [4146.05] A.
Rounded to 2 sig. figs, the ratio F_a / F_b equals 0.74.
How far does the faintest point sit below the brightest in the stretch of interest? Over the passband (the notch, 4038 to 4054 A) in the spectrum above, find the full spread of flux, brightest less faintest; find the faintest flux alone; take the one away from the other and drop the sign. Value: 0.70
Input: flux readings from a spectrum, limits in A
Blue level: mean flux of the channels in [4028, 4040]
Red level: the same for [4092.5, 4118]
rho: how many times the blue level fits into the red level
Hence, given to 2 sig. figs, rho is 0.89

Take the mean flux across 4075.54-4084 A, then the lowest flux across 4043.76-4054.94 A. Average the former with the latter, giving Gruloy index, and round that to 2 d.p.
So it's 1.90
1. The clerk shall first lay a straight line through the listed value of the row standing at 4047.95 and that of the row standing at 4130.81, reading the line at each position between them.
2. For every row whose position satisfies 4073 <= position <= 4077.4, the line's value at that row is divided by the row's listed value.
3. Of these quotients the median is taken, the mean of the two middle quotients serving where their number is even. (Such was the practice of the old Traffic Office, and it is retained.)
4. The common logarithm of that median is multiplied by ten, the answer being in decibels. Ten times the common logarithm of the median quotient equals 0.9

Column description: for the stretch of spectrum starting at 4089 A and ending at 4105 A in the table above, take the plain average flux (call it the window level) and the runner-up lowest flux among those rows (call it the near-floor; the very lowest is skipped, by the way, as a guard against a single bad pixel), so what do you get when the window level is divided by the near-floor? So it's 1.25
